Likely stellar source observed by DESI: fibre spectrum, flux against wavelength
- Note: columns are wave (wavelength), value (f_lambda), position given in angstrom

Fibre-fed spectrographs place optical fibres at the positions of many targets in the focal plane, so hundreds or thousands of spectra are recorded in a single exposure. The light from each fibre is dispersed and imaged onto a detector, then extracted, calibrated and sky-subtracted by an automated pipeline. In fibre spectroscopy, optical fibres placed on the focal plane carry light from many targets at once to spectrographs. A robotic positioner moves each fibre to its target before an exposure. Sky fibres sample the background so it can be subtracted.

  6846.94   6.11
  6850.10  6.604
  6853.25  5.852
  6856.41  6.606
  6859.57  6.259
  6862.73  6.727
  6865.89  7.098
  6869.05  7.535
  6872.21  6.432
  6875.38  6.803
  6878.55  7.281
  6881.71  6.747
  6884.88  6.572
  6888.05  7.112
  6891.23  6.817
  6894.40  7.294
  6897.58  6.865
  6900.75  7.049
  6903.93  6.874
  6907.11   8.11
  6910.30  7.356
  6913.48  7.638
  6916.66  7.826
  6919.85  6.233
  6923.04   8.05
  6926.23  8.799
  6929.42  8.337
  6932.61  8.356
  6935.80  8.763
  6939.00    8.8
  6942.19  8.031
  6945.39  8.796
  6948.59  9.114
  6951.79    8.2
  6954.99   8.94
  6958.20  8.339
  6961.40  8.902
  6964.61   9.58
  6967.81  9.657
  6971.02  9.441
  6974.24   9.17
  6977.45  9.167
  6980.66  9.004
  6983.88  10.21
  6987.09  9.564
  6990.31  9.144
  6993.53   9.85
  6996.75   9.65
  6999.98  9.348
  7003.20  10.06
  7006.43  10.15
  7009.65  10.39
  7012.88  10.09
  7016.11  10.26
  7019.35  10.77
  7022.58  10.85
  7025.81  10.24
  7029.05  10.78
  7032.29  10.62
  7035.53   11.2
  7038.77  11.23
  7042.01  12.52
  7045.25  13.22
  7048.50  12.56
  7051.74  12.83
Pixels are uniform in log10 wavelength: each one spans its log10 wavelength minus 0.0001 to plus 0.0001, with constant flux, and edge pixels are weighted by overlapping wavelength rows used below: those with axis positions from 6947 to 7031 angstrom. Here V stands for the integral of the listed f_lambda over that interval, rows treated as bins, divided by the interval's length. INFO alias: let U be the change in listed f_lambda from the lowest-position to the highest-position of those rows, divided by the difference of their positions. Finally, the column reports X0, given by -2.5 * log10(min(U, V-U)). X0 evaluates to 4.2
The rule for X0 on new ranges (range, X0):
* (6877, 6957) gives 4.2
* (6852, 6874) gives 3.8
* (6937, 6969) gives 3.8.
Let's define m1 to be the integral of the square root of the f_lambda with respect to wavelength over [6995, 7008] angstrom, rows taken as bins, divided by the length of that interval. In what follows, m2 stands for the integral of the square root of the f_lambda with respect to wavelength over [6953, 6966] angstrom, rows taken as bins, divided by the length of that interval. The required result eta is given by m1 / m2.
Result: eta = 1.05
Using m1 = 3.13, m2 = 2.98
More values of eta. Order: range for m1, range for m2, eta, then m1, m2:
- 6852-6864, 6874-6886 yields 0.96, 2.52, 2.62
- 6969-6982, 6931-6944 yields 1.04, 3.03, 2.91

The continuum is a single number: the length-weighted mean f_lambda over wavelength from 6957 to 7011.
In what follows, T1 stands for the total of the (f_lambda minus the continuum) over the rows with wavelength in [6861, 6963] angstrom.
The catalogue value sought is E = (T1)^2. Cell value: 3441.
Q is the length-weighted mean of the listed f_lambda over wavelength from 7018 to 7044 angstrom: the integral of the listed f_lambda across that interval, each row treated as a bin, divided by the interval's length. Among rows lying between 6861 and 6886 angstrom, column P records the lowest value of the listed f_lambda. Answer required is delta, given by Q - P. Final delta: 4.6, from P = 6.432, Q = 11.06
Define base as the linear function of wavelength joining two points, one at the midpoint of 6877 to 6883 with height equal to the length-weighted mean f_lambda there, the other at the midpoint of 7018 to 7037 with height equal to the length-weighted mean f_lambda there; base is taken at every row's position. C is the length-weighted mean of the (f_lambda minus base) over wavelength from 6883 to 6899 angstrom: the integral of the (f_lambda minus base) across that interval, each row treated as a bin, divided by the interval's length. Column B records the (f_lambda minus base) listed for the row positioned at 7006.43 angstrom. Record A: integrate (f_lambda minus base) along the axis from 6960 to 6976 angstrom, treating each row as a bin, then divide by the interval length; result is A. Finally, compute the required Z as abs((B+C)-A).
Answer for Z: 0.55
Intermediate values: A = 0.11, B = -0.06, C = -0.38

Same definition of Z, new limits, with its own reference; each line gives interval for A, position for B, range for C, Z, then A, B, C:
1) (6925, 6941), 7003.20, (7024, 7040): 0.34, 0.23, -0.07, -0.05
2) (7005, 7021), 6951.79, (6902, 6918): 0.84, -0.04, -0.64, -0.24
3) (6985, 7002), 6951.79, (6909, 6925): 0.81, -0.34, -0.64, -0.51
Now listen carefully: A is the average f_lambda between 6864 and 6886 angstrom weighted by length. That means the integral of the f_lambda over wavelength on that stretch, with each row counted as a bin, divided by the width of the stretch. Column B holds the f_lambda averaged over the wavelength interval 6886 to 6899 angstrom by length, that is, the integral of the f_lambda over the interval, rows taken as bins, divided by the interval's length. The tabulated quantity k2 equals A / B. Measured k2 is 0.99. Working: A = 6.9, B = 7.0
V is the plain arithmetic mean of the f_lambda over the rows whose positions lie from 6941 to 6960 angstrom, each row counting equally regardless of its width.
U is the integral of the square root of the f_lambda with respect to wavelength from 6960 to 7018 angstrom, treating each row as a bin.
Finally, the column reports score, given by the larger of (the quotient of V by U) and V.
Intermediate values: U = 180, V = 8.6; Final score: 8.6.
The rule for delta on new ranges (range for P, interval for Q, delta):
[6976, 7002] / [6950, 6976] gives 0.0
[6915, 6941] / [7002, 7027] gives 4.1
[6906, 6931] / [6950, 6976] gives 2.8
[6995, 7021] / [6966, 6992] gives 0.1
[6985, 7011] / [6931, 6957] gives -0.5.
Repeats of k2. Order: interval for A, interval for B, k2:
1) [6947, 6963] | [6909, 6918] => 1.14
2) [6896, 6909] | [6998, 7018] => 0.72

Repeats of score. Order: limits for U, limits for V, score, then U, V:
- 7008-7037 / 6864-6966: 7.8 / 94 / 7.8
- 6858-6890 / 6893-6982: 8.3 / 84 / 8.3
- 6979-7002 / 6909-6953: 8.2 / 71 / 8.2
